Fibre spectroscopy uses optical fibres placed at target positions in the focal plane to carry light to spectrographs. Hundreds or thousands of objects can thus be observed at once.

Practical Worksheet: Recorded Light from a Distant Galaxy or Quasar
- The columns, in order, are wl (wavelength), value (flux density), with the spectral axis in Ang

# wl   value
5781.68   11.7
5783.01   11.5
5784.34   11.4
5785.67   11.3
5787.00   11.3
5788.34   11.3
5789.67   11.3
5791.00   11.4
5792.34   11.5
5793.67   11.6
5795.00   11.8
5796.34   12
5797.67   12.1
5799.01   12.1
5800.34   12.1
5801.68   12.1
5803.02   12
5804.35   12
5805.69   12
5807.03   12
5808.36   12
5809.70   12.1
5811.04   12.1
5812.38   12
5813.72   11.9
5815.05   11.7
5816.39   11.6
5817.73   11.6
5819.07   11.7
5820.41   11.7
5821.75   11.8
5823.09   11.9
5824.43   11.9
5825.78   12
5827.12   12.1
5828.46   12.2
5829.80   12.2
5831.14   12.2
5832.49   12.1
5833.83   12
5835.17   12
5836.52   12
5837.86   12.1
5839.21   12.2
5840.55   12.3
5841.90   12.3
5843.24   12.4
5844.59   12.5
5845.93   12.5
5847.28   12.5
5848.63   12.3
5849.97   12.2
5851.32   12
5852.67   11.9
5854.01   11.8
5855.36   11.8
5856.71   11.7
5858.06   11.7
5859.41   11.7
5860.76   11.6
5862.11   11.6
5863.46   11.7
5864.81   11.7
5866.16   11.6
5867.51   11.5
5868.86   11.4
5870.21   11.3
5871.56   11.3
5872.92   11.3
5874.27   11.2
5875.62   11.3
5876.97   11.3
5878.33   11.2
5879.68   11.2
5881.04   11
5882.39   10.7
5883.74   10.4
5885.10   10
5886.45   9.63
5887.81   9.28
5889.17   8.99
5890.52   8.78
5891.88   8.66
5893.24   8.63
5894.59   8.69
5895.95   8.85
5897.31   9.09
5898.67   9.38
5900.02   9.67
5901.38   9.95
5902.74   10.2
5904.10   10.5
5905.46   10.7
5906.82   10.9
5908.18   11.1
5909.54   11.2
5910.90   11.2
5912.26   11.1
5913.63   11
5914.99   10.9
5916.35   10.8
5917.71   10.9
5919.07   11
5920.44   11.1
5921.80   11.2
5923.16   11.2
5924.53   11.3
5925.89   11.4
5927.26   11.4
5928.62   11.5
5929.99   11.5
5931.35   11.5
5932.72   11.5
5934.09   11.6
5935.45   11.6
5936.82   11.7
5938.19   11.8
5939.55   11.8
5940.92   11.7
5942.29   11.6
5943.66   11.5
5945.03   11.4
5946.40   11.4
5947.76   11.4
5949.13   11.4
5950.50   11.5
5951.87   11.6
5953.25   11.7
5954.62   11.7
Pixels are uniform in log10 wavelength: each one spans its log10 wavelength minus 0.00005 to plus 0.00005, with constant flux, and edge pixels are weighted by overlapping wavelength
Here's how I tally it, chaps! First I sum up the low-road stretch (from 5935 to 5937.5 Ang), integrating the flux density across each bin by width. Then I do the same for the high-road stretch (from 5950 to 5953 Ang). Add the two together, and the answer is 64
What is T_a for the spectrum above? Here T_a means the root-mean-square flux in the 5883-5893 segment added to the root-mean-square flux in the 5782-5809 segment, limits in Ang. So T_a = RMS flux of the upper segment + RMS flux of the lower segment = 21.2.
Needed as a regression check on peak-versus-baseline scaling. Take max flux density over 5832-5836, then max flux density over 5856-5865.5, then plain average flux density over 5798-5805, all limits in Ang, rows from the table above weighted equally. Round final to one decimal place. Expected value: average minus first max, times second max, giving -0.5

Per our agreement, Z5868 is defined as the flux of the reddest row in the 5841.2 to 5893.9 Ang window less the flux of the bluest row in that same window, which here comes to -3.7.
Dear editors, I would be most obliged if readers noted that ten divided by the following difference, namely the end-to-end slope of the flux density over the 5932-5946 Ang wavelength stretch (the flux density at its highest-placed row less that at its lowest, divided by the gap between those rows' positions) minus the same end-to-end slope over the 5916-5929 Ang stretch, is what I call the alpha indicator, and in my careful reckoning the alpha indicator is -153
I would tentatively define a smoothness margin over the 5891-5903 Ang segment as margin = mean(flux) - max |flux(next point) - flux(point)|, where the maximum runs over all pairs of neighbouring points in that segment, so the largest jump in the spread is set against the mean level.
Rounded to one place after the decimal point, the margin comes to 8.9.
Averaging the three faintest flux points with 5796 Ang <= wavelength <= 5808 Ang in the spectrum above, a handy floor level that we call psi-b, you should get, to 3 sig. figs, 12.0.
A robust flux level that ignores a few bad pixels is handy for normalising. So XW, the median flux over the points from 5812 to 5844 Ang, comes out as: 12.0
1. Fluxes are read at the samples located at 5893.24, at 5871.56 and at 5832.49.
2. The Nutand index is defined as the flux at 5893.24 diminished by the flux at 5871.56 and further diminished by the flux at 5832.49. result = -14.8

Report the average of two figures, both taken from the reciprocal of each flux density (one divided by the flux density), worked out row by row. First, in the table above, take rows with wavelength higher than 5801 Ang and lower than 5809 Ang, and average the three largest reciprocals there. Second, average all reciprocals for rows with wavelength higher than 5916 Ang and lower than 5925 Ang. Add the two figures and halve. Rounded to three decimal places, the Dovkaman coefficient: 0.087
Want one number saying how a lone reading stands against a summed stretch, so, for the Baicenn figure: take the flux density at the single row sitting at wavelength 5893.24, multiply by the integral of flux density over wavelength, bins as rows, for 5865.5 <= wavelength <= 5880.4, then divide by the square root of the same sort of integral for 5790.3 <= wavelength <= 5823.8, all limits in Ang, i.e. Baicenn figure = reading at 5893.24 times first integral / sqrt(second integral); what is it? 73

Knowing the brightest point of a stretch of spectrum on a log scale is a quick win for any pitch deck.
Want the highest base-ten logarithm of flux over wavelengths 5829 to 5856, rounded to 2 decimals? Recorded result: 1.10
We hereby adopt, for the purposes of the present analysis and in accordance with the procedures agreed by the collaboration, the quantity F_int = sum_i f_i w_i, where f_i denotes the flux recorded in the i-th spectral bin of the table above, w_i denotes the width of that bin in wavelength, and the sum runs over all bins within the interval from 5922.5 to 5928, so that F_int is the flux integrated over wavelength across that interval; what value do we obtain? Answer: 62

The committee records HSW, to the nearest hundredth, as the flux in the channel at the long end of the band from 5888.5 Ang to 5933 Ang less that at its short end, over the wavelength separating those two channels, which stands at 0.06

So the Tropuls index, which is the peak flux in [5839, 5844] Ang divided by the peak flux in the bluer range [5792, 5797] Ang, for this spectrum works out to 1.03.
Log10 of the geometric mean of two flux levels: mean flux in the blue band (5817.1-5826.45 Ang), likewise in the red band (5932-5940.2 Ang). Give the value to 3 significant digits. 1.07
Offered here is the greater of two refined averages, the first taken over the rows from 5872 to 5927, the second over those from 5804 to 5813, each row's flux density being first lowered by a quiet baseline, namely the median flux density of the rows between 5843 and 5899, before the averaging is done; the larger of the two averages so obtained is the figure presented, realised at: 0.73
